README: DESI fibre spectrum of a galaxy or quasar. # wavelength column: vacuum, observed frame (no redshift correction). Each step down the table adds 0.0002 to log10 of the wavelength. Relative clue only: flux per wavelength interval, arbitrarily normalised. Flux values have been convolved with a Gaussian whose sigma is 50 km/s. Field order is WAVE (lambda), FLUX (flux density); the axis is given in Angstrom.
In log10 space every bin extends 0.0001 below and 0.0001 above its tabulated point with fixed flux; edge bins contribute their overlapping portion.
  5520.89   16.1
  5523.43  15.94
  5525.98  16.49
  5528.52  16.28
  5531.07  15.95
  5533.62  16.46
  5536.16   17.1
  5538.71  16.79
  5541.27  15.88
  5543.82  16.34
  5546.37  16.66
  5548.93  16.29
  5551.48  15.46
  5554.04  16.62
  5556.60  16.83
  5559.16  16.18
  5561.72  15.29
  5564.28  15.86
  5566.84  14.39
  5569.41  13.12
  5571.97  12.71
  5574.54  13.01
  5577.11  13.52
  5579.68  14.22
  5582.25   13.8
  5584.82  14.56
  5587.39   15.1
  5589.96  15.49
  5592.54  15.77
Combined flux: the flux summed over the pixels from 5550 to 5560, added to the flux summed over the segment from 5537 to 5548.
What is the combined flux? 131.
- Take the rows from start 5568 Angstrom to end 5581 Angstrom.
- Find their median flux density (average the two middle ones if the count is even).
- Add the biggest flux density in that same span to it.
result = 27.3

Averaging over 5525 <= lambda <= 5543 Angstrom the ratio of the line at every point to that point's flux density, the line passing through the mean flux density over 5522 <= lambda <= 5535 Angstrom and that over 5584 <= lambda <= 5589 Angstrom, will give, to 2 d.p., 0.98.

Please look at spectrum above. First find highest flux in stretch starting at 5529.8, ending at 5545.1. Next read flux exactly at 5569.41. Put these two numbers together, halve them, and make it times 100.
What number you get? 1511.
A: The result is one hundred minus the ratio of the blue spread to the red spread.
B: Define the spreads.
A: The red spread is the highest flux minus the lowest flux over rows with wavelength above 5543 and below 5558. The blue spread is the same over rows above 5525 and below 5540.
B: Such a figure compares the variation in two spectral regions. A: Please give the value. 99.2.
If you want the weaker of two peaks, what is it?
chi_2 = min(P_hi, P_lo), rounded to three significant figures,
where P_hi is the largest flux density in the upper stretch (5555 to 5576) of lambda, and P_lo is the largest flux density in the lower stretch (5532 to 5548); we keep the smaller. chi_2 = 16.8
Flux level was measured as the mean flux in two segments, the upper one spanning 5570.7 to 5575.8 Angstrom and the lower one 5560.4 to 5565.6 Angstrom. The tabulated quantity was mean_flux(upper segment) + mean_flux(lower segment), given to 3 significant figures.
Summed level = 28.4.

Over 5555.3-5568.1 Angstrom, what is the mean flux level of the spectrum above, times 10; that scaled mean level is 157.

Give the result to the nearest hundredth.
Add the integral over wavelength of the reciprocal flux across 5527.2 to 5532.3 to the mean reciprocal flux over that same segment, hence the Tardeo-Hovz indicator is 0.38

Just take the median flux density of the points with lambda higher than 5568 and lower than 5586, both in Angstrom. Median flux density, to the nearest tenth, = 13.5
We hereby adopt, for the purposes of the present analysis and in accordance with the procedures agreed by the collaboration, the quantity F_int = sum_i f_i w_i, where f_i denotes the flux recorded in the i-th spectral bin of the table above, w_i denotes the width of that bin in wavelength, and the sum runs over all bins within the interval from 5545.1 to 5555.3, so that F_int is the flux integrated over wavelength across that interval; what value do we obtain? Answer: 166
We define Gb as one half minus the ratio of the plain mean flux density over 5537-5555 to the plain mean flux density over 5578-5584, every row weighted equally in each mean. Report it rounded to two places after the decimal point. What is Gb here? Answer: -0.66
